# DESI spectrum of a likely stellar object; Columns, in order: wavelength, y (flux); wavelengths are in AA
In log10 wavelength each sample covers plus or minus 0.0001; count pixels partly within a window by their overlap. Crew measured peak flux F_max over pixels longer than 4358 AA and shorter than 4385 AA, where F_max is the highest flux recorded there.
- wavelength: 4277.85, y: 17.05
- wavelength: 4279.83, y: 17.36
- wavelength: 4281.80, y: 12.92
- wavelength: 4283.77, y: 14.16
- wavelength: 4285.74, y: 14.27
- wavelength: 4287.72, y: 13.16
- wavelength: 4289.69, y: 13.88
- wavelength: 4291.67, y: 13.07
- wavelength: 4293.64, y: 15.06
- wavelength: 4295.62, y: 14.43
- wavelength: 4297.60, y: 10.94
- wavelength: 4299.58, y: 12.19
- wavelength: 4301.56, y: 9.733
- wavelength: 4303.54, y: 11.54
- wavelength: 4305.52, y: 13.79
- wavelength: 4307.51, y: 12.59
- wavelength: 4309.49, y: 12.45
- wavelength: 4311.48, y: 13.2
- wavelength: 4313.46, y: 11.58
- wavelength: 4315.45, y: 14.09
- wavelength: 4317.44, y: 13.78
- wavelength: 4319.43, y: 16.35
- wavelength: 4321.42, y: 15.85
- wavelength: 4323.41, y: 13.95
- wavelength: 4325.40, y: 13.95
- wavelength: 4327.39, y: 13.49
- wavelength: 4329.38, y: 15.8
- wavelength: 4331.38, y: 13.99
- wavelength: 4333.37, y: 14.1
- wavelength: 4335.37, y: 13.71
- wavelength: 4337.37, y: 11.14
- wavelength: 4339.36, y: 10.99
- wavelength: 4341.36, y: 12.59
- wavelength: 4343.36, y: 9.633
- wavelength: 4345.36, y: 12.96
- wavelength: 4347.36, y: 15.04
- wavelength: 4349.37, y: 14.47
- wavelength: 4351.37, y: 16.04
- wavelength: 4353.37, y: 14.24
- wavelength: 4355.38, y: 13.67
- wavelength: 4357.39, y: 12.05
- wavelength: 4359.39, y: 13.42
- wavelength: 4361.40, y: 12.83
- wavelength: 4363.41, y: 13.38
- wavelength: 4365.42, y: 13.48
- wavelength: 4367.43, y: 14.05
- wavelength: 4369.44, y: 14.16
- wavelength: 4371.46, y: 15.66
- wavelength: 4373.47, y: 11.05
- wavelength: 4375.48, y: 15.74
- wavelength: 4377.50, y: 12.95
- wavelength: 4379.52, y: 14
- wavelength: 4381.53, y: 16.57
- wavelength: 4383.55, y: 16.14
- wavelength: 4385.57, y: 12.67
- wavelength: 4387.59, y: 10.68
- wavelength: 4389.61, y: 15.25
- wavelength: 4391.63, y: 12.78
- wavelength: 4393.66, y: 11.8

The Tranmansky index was 16.57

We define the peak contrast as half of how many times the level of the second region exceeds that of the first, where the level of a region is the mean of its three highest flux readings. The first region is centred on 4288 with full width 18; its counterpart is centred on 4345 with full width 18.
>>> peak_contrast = 0.49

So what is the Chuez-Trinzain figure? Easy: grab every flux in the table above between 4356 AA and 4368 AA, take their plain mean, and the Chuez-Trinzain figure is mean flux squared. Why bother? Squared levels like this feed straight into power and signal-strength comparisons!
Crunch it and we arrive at 174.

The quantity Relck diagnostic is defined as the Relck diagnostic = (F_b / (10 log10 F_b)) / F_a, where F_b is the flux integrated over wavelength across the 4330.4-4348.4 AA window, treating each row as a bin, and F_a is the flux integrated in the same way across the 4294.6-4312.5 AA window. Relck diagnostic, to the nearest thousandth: 0.044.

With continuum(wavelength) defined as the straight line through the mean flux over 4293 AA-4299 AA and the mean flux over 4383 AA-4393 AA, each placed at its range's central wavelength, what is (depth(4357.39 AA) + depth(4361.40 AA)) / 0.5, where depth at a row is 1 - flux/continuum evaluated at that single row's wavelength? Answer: 0.3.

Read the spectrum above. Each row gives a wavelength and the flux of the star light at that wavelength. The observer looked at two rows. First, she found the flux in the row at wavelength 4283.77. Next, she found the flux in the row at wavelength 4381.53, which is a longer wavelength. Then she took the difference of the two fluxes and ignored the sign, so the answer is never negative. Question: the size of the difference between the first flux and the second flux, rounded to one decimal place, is 2.4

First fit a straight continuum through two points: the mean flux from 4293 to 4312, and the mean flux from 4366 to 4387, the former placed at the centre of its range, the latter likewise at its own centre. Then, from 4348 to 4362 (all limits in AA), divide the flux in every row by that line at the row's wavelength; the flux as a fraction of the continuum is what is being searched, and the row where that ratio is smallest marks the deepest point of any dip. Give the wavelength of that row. 4357.39 AA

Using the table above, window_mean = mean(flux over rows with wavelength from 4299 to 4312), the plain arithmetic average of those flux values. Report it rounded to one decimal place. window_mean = 12.2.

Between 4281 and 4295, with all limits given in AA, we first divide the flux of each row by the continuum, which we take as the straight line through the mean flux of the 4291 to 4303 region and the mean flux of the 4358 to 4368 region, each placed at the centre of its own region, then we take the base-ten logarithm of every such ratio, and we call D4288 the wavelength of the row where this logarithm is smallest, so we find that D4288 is 4281.80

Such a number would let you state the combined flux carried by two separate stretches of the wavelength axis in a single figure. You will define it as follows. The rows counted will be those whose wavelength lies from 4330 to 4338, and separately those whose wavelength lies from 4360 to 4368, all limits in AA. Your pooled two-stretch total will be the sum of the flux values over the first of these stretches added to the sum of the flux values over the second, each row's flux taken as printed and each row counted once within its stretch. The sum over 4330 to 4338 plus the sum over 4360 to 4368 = 107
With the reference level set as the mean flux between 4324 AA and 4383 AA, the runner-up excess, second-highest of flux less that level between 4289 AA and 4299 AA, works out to 0.8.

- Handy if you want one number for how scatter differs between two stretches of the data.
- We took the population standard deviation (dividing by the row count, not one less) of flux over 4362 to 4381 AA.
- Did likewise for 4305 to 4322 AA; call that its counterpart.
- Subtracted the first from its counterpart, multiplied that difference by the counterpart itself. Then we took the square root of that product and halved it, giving 0.22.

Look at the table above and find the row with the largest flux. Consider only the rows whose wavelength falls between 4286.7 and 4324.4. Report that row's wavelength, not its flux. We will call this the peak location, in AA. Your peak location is 4319.43 AA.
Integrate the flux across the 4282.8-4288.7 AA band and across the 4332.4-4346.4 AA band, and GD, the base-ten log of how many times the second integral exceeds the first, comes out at 0.3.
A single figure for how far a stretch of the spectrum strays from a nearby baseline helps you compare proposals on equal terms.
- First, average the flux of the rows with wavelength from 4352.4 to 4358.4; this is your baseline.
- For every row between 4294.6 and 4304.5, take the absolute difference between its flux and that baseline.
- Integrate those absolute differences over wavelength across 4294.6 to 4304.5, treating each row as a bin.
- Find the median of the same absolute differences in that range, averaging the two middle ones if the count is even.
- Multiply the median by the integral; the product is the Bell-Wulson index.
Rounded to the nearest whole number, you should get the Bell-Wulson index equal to 35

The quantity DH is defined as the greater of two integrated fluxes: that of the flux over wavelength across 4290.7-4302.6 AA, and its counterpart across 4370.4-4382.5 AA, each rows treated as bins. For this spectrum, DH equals 173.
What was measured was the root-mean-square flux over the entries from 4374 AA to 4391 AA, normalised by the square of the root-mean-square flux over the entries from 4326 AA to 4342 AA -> 0.081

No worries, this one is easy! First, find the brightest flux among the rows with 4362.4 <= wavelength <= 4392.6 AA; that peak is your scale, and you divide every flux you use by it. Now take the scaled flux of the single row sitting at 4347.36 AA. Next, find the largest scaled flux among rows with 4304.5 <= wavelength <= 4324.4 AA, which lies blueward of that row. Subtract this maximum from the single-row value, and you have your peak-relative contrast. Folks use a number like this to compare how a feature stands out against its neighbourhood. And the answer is -0.079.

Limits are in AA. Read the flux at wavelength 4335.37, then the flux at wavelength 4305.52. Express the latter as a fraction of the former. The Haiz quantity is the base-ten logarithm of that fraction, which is 0.00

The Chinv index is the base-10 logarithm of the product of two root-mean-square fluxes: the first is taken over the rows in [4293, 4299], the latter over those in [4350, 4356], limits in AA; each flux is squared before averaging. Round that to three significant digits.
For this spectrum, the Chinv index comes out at 2.30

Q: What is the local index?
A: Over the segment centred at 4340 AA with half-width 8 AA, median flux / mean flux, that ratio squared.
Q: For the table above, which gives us 1.04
